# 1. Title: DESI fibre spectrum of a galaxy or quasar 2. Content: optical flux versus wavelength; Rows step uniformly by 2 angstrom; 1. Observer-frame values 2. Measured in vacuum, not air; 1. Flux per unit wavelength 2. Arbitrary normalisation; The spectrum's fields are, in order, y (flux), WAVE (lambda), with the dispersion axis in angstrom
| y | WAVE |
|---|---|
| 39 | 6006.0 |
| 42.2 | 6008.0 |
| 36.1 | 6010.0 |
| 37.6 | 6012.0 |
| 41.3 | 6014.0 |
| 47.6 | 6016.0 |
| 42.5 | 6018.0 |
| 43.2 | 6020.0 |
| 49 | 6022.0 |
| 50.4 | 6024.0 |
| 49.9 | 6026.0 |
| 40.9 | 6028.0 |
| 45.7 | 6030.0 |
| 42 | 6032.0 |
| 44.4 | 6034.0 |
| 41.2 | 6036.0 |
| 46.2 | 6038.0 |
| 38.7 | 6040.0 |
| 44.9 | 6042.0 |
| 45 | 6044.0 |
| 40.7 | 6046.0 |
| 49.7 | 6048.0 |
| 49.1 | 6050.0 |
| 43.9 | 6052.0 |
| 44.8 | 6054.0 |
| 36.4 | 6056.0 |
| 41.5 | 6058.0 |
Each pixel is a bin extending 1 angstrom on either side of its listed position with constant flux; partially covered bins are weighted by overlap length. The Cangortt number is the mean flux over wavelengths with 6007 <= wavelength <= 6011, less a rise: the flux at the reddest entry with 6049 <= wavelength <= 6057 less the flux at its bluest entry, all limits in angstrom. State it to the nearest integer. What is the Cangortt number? 52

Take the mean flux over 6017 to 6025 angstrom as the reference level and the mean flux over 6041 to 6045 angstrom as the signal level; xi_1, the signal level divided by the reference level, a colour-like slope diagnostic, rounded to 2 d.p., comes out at 0.97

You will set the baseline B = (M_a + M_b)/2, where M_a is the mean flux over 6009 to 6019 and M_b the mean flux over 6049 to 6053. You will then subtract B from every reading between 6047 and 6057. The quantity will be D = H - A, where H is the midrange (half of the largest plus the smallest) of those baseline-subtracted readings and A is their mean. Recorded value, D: -1.7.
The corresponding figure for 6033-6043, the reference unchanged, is -0.6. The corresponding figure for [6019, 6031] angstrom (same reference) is -0.9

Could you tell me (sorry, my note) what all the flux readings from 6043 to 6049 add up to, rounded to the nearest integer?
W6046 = 135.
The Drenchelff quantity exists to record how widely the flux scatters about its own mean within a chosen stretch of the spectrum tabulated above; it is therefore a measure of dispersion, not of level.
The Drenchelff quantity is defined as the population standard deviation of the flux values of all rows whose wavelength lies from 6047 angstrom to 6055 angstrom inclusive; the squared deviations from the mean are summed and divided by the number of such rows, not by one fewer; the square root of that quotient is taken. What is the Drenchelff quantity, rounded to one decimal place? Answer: 2.6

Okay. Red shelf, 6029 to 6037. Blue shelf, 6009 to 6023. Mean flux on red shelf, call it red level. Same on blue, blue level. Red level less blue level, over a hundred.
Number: 0.01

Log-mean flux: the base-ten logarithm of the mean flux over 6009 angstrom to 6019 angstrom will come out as 1.61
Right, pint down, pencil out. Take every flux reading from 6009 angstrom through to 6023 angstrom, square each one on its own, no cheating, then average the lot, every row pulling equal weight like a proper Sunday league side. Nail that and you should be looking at 1823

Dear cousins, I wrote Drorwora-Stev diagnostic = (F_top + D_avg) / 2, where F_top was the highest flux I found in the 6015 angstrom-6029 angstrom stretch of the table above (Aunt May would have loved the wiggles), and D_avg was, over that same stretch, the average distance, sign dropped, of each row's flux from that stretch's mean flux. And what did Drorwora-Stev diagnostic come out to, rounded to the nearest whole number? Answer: 27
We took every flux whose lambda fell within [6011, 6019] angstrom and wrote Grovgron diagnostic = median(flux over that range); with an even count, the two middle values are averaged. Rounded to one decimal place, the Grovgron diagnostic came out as 41.9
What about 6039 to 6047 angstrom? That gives 42.8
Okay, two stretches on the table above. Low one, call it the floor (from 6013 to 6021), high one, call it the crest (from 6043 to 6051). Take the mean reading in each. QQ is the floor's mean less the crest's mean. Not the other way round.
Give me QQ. -2.5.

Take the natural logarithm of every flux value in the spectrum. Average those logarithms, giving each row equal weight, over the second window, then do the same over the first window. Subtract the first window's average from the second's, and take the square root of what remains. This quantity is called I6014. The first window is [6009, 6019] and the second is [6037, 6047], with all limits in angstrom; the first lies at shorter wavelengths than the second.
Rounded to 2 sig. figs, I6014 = 0.23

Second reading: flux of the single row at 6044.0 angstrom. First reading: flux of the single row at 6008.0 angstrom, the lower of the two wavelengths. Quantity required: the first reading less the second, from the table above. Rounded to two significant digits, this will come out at -2.8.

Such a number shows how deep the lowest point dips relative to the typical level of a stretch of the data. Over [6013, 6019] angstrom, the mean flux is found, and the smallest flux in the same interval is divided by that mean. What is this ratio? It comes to 0.943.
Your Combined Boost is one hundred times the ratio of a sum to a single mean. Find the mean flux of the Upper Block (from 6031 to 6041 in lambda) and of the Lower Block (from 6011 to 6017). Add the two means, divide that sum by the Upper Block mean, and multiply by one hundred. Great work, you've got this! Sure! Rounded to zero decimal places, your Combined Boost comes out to 199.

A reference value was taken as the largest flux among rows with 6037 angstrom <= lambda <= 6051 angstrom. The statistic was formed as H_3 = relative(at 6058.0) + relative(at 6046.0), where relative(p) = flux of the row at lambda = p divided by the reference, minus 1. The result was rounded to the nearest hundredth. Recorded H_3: -0.35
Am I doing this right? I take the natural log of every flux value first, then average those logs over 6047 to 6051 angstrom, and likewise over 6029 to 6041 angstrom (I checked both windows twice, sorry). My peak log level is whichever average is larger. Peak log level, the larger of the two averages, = 3.90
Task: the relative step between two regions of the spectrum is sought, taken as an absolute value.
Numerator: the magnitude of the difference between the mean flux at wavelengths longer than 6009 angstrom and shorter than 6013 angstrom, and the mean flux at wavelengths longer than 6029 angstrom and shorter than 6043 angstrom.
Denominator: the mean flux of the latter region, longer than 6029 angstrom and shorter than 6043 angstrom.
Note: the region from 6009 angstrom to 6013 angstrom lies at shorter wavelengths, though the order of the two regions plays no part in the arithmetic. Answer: 0.15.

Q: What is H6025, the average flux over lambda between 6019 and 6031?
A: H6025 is 47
